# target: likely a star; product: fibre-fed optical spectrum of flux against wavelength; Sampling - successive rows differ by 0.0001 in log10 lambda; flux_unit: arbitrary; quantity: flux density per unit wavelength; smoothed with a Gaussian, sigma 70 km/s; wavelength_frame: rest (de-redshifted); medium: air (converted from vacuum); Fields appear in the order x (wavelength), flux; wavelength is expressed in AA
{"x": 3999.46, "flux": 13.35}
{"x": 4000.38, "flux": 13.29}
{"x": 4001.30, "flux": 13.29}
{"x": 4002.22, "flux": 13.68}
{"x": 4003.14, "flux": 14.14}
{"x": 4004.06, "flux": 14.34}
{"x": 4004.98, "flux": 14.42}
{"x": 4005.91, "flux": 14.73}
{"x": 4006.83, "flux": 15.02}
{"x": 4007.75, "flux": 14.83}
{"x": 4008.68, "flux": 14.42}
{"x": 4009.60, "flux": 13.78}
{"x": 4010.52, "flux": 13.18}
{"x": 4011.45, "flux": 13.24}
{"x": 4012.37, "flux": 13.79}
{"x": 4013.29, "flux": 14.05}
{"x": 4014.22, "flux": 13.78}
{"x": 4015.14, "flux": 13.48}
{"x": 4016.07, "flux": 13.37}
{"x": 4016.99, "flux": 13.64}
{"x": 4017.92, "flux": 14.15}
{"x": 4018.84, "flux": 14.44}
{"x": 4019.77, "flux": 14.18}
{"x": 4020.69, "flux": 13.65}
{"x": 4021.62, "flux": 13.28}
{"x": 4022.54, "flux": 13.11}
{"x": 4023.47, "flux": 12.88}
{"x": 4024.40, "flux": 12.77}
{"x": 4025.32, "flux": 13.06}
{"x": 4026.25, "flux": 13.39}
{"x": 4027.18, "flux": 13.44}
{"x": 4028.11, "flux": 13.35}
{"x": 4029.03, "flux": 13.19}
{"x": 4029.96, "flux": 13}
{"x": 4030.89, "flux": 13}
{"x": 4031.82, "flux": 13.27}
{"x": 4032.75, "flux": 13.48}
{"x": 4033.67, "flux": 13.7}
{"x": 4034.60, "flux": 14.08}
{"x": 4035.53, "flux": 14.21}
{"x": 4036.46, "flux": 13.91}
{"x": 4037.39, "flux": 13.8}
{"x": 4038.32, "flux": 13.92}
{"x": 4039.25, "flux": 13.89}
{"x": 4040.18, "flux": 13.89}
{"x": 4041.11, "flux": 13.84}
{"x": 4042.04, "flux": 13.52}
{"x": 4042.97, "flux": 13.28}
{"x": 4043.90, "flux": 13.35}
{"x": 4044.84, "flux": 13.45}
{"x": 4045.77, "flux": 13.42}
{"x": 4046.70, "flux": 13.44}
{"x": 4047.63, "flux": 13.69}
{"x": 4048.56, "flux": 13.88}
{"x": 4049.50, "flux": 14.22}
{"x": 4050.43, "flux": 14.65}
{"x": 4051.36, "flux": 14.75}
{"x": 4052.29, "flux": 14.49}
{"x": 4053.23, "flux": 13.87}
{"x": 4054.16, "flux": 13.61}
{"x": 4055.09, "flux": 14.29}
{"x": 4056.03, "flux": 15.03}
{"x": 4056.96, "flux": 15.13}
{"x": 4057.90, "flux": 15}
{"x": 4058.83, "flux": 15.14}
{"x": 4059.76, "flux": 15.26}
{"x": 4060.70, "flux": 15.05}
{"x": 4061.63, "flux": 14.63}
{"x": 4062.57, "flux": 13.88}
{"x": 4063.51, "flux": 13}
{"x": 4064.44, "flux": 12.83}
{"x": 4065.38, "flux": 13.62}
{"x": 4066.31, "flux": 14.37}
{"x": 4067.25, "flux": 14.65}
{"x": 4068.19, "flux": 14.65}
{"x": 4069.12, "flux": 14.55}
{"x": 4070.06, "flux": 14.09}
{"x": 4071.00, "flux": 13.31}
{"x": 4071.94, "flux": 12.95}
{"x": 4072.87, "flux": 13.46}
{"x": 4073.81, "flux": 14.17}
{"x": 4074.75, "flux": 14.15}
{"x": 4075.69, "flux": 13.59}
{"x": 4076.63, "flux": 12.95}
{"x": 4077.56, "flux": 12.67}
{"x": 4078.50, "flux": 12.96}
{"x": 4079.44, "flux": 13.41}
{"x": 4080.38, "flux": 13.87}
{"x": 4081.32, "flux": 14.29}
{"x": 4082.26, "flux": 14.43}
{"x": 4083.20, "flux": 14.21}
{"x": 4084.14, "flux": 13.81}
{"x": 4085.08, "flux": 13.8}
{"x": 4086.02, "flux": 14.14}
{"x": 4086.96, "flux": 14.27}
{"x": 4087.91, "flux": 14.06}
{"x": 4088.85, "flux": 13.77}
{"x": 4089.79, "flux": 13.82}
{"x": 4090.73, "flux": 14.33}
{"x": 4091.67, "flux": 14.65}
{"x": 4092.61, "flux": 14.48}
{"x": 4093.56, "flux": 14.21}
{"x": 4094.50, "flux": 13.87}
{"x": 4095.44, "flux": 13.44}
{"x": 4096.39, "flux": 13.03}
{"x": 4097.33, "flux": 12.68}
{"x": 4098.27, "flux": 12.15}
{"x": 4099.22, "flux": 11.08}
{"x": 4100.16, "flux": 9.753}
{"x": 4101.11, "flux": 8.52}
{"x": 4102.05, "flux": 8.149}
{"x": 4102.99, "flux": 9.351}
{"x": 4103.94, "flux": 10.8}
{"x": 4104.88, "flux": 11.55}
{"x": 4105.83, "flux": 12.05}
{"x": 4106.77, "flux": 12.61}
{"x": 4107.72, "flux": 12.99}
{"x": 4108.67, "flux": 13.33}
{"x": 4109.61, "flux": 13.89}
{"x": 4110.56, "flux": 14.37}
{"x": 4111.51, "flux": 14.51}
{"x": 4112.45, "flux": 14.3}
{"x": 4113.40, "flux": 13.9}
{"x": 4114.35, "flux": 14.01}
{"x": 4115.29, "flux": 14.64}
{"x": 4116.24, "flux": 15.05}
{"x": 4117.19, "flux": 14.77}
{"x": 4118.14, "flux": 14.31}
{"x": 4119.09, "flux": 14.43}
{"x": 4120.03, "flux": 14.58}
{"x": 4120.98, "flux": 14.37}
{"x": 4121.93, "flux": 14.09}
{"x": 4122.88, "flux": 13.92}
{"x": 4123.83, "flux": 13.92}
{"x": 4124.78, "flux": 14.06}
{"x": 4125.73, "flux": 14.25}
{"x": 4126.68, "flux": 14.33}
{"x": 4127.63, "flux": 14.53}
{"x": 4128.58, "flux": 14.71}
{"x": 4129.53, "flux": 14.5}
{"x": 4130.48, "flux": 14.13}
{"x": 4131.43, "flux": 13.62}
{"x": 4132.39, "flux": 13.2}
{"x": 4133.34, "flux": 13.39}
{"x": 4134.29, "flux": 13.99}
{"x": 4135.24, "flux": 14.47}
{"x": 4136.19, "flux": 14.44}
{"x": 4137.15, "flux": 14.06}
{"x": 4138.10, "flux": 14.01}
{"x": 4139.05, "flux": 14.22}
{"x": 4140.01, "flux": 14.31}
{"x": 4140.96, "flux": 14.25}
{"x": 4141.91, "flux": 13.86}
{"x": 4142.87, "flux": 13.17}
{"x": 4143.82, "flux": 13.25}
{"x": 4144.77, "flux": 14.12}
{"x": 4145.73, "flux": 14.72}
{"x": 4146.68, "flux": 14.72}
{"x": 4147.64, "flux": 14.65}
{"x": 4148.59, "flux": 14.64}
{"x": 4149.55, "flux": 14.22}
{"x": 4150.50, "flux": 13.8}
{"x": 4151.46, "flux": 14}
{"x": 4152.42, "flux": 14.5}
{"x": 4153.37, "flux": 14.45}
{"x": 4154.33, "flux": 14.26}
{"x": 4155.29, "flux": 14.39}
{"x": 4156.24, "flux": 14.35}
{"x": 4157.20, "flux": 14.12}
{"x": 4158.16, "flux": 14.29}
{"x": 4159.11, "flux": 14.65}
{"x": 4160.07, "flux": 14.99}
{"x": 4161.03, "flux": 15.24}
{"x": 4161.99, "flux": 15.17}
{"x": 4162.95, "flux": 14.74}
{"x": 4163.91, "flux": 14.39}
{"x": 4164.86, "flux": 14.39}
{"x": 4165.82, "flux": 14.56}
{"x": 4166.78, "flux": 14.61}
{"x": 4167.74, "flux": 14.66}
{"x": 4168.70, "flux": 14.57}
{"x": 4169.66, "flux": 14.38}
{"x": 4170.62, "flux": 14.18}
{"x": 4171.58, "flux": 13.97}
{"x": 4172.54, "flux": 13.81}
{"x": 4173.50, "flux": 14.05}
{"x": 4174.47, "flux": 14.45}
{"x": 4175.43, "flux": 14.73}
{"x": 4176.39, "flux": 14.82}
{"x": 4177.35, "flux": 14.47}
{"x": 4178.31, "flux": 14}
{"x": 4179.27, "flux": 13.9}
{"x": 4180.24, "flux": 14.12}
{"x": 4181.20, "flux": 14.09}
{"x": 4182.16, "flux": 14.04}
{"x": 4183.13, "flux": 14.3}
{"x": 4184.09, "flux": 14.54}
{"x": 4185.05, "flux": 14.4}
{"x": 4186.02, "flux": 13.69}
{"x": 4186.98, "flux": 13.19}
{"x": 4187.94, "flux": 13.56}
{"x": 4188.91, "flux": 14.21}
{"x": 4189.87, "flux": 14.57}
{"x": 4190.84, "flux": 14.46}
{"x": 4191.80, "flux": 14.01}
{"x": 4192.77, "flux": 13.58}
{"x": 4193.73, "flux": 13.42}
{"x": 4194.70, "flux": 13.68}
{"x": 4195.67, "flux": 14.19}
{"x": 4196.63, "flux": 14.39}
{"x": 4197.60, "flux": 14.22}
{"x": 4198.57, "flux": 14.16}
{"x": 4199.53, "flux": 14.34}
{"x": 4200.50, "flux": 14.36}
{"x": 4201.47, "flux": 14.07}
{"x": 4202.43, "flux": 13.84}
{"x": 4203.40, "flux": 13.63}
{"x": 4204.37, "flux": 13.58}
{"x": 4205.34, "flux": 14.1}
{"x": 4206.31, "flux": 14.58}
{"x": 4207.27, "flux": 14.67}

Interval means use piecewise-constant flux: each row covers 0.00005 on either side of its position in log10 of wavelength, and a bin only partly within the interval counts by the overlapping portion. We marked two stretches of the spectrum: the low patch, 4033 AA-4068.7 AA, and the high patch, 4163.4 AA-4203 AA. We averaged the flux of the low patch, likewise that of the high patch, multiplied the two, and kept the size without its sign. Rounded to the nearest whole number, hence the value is 200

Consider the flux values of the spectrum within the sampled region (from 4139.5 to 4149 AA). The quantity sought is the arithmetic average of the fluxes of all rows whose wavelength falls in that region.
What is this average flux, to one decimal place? 14.2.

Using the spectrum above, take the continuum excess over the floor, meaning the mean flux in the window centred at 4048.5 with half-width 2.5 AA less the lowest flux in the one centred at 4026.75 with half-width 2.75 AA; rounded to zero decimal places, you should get 1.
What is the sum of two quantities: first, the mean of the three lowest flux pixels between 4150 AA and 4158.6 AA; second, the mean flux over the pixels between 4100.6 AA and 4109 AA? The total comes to 25.0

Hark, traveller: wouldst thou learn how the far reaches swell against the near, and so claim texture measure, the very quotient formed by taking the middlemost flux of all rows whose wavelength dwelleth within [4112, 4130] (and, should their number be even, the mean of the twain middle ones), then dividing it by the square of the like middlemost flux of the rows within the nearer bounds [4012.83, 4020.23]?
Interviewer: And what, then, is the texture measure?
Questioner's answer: 0.0740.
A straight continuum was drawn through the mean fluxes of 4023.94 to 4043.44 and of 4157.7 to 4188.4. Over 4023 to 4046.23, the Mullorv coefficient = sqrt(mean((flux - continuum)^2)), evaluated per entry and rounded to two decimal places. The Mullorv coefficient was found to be 0.36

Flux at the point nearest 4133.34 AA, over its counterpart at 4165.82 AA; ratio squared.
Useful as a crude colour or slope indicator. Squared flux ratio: 0.85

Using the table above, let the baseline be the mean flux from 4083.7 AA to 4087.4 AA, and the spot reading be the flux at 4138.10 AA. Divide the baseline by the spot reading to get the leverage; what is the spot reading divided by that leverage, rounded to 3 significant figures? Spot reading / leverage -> 14.0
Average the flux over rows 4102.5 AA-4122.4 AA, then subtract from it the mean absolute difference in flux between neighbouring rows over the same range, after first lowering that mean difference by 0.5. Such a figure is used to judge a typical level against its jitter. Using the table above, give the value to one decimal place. 13.6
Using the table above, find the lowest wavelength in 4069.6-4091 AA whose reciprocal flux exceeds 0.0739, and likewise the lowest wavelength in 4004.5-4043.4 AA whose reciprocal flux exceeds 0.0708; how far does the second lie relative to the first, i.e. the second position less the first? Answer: -61.4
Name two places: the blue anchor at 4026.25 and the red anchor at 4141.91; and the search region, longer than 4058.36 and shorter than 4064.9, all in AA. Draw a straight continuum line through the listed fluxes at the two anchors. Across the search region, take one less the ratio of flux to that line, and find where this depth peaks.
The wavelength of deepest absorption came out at 4064.44 AA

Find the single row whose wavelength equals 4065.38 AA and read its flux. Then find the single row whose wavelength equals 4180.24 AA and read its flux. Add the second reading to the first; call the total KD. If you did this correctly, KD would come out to 27.7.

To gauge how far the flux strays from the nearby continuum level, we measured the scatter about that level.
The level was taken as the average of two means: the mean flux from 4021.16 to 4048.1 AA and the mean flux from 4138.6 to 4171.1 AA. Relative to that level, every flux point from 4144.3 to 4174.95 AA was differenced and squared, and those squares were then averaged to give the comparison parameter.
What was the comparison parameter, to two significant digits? 0.38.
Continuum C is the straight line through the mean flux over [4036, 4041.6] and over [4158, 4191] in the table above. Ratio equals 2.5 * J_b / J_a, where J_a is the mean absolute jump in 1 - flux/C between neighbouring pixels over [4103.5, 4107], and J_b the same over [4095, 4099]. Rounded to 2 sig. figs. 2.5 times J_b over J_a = 1.8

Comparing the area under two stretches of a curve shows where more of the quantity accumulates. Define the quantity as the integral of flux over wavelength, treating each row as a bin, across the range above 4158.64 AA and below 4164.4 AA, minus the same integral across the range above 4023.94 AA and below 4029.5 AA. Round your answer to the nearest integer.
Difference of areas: 12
